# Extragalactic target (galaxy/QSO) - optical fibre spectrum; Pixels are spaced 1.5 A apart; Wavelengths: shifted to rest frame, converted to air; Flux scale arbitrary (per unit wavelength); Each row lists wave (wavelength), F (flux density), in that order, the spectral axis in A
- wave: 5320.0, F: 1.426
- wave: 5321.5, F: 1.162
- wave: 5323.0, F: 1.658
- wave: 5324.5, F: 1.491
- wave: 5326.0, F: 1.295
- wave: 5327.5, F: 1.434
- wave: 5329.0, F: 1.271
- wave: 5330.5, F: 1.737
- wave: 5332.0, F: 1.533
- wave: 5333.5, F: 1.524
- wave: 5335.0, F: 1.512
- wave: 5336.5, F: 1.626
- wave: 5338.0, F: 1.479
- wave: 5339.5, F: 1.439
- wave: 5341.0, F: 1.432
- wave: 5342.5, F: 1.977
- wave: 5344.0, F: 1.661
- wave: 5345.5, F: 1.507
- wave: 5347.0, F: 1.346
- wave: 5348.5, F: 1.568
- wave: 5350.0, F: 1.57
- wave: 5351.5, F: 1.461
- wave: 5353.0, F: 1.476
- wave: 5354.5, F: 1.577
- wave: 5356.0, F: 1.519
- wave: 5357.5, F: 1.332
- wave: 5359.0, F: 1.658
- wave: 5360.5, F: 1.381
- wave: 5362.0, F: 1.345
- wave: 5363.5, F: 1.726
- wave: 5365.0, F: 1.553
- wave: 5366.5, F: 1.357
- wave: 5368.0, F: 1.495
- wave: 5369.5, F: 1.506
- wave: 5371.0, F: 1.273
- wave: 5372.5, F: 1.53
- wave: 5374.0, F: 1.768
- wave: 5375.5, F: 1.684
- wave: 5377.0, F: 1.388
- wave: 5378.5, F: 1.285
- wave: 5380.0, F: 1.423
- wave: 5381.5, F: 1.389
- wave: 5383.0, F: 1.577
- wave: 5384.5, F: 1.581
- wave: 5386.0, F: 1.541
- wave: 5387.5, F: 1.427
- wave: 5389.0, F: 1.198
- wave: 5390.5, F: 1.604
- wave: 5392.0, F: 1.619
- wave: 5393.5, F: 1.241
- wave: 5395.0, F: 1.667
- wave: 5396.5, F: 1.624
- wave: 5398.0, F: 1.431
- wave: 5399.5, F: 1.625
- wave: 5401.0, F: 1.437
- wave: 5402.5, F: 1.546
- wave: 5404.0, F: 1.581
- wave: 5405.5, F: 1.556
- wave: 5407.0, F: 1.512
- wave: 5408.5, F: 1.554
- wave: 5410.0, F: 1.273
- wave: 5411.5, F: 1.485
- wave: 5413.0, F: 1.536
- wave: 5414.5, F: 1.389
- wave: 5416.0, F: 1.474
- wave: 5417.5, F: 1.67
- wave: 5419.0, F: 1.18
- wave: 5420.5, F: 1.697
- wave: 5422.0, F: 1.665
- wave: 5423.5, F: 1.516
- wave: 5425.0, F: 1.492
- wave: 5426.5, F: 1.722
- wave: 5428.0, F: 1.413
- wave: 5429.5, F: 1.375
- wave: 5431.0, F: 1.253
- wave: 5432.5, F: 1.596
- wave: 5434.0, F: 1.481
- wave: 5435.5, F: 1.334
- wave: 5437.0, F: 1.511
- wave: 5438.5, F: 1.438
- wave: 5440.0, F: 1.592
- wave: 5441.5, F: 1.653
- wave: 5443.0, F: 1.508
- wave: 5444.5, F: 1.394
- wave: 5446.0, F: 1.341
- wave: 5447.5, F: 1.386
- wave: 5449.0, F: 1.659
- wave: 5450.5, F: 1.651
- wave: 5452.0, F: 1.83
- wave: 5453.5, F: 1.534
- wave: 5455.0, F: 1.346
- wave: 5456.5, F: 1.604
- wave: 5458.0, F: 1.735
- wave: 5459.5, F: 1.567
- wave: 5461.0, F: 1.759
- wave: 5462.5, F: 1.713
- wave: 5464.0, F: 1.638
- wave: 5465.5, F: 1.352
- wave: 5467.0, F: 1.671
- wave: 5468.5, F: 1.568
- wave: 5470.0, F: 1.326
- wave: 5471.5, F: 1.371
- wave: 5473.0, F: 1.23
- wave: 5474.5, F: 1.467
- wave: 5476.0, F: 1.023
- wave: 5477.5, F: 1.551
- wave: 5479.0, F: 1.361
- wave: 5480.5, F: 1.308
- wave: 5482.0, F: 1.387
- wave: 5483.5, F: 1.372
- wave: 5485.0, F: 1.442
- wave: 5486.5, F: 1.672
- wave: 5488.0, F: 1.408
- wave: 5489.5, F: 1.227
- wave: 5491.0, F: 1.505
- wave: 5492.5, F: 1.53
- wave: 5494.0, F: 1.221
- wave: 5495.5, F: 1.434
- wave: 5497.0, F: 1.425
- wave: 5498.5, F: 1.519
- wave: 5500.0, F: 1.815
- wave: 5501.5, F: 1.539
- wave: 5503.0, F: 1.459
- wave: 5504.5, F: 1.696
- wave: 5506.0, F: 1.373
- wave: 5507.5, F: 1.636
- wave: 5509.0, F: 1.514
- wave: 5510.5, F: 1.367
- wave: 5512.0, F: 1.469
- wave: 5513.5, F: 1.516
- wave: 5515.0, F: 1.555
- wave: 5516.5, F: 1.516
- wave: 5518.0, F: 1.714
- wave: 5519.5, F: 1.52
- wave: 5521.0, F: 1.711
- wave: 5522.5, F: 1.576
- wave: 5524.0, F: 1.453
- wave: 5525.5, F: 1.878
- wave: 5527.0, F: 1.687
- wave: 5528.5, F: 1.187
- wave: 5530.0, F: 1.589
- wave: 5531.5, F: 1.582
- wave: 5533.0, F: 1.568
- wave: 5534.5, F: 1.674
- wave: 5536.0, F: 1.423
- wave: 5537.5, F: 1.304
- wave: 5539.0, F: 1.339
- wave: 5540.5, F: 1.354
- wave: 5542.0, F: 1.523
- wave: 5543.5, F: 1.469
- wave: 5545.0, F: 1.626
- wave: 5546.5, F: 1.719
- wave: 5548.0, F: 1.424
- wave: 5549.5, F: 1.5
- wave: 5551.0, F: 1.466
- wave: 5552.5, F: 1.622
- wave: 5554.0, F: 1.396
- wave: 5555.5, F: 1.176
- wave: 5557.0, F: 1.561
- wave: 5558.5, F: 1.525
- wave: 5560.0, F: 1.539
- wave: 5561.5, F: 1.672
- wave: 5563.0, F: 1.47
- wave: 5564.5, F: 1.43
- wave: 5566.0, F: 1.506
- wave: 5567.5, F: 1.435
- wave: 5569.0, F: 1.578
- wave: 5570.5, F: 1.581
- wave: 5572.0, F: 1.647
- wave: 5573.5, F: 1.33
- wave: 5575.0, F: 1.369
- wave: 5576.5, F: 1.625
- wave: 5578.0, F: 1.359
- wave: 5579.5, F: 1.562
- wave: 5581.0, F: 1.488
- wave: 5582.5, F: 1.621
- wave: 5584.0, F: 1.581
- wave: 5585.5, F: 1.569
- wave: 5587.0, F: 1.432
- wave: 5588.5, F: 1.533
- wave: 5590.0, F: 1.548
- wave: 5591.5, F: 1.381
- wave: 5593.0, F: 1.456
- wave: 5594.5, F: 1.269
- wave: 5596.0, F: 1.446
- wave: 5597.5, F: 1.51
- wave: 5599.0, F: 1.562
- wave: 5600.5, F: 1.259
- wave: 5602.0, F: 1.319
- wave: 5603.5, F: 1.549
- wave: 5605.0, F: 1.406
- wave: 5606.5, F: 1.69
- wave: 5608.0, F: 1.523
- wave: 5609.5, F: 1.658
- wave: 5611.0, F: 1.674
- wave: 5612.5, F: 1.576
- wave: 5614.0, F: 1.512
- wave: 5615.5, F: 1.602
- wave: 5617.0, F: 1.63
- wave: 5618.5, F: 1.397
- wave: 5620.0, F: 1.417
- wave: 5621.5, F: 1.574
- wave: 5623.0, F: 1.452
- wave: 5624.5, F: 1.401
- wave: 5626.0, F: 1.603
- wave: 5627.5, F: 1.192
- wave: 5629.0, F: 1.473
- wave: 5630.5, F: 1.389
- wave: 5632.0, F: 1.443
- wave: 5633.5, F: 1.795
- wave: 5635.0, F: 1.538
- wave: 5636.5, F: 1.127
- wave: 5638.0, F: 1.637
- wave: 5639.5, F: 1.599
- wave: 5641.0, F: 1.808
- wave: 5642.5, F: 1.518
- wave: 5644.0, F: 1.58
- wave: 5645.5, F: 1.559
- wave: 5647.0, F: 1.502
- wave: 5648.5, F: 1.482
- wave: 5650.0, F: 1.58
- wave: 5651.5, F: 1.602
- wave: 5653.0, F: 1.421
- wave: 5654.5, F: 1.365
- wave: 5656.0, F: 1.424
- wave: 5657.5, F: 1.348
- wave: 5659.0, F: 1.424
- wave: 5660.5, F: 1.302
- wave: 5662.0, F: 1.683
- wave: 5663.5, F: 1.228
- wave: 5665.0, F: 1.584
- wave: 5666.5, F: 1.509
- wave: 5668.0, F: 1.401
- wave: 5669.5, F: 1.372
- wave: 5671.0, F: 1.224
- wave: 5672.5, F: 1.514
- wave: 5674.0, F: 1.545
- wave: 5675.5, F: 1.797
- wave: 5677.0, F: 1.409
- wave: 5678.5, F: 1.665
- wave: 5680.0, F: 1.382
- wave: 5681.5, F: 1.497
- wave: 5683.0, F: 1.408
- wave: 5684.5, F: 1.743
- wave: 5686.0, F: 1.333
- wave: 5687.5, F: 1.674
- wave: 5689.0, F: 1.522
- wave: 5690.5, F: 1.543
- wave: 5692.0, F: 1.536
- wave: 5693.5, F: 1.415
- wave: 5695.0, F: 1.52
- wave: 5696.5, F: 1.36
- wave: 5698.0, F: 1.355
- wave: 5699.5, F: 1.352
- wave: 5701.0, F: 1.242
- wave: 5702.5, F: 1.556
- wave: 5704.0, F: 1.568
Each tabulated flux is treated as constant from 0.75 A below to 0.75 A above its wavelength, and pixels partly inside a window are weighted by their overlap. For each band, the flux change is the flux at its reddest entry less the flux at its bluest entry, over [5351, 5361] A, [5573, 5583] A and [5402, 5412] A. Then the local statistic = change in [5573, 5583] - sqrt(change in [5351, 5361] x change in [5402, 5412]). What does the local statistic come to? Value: 0.2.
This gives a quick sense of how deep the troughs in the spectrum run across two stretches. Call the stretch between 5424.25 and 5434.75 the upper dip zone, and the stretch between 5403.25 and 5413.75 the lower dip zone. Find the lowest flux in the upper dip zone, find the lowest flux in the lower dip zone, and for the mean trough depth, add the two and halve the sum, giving 1.26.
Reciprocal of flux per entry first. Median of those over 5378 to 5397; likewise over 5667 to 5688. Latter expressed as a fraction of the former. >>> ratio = 1.062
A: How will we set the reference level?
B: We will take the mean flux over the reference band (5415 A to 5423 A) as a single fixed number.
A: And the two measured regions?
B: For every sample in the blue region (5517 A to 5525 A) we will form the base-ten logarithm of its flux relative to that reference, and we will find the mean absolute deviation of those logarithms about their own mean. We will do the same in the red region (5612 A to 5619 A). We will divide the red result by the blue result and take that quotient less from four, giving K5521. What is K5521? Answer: 3.2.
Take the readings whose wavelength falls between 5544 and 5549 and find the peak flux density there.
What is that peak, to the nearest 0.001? 1.719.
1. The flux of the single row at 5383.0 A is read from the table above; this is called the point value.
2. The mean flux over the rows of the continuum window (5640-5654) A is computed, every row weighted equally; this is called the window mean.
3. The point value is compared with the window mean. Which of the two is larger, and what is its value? 1.58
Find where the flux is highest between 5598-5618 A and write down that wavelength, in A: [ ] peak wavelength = 5606.5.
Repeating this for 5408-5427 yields 5426.5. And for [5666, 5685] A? 5675.5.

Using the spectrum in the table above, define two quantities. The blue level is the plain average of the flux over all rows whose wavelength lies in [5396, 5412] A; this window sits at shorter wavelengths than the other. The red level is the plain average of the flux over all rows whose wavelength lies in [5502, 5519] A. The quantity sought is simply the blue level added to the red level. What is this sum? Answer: 3.04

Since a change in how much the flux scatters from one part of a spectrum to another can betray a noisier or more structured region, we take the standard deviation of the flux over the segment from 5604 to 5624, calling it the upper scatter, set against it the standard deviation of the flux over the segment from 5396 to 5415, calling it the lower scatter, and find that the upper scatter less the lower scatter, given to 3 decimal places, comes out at 0.004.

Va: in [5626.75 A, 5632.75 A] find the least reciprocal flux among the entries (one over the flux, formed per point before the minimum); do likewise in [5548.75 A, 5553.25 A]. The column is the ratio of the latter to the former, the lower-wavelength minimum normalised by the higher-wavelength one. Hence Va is 0.91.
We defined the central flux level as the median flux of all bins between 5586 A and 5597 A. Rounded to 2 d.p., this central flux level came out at 1.45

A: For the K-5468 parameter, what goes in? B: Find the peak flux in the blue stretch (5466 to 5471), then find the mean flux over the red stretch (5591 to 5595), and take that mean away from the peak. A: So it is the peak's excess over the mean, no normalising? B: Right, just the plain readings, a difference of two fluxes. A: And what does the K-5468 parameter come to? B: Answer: 0.30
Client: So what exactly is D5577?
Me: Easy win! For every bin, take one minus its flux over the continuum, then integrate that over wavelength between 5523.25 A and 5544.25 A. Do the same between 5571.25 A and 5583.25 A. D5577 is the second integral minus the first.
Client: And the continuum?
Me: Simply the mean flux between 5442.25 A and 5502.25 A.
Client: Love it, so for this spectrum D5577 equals 0.12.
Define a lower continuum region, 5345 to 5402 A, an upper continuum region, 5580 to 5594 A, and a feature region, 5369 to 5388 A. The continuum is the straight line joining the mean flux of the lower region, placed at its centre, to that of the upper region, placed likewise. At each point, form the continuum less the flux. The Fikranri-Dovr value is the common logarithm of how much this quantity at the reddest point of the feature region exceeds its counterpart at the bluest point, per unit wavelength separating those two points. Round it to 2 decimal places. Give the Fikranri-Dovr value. -2.35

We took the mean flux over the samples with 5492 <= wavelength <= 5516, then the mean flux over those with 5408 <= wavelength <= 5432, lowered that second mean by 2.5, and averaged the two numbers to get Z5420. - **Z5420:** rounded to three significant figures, 0.243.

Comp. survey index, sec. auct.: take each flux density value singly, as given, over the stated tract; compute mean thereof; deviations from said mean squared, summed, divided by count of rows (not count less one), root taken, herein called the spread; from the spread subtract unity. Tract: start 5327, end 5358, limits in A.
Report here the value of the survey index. -0.853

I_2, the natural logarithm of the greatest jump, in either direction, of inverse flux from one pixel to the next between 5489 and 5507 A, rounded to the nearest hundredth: -1.80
